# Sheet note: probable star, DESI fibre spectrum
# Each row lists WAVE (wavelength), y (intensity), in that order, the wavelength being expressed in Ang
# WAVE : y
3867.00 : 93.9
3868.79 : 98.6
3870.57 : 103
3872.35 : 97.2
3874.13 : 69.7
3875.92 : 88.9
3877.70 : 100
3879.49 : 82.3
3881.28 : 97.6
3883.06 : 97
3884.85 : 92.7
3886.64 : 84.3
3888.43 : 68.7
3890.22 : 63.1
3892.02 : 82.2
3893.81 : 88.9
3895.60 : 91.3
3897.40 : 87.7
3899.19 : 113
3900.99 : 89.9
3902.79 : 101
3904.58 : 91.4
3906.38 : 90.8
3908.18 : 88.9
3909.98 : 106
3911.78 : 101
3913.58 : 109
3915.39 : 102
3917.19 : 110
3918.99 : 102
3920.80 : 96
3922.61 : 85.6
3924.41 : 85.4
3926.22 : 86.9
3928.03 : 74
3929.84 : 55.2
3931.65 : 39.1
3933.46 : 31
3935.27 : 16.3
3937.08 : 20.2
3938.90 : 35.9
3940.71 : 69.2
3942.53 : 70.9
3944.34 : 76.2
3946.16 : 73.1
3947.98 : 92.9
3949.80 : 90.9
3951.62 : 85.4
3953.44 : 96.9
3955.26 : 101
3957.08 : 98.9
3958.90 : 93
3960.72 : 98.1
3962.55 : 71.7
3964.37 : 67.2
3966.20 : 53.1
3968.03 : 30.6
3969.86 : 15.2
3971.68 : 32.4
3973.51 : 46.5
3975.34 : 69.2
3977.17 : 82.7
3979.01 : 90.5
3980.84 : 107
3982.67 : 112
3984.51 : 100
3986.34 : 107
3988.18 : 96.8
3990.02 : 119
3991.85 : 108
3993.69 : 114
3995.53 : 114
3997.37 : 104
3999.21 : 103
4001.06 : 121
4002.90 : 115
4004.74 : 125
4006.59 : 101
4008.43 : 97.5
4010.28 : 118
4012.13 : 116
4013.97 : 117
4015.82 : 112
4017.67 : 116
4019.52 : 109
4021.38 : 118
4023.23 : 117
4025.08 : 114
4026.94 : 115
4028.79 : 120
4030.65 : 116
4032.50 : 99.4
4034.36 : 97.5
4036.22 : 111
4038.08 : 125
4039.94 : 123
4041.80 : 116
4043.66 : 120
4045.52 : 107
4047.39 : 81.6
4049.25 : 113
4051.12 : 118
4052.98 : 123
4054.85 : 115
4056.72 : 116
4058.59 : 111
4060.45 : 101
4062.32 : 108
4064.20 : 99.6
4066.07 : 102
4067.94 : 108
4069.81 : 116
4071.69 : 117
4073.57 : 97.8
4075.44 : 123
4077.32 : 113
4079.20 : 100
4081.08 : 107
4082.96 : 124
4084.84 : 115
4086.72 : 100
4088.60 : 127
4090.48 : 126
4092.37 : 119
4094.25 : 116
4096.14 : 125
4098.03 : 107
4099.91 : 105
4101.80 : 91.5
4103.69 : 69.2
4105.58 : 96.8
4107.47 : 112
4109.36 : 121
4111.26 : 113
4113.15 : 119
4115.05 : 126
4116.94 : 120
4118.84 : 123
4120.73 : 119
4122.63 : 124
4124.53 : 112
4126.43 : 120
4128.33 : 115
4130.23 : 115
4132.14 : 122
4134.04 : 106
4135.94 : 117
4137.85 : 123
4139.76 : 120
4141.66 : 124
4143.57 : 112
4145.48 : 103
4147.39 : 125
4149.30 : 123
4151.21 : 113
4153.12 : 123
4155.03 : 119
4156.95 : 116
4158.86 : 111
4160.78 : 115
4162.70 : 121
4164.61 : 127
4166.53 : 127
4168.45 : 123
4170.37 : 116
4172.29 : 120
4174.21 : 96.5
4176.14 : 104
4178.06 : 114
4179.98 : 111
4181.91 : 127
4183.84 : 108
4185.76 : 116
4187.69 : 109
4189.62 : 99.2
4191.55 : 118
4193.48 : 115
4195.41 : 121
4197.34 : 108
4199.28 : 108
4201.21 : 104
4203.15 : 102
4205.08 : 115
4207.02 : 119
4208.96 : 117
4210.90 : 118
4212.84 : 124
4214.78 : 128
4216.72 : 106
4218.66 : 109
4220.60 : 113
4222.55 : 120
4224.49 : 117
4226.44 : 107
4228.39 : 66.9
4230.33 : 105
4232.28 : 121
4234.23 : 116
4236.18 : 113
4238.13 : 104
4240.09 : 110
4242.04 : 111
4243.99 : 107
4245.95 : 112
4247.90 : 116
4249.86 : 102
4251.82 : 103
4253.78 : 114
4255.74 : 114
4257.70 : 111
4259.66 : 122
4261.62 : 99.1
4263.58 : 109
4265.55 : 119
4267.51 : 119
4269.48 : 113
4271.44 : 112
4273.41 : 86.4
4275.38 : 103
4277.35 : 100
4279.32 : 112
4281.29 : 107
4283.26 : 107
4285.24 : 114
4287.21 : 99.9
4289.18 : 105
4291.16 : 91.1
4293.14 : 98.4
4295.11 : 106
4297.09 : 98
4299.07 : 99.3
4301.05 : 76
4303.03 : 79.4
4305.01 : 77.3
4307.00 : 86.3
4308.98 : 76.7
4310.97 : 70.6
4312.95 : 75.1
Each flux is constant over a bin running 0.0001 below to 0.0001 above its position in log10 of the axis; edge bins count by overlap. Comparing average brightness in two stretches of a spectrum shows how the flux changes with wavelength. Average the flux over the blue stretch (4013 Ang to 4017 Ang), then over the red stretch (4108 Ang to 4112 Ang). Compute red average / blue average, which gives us 1.02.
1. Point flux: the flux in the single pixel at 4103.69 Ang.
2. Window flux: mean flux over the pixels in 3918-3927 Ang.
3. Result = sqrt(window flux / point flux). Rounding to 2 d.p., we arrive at 1.15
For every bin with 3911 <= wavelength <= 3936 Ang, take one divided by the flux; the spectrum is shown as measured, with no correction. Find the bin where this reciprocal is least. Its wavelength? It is 3917.19 Ang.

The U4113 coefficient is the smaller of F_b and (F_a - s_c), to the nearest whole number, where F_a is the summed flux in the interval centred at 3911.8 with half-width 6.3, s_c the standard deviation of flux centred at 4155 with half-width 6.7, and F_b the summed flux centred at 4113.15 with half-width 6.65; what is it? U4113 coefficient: 703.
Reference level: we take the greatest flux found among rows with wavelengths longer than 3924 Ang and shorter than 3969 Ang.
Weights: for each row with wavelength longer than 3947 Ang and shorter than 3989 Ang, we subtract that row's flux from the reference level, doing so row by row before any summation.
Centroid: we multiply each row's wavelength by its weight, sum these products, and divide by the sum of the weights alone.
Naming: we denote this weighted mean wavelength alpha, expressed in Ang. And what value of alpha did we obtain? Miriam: 3967.7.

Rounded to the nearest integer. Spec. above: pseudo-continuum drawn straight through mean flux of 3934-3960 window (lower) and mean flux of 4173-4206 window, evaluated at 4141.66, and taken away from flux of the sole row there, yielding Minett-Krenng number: 21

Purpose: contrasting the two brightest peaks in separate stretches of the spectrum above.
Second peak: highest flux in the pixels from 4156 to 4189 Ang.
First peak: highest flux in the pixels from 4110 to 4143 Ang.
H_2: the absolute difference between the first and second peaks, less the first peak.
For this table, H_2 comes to -125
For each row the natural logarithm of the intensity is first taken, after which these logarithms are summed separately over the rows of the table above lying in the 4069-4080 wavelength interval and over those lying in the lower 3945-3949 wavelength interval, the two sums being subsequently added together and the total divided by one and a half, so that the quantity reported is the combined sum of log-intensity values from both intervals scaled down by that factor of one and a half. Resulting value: 24.7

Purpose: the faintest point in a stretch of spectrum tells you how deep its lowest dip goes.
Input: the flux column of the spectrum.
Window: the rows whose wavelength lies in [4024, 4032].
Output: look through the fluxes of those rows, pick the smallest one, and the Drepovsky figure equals 114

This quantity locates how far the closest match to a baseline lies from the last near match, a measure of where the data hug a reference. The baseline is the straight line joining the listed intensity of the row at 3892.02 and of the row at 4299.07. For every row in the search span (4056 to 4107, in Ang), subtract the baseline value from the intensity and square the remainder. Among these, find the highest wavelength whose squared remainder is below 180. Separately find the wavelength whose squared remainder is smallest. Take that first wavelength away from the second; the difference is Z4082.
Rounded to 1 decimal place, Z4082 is -3.8 Ang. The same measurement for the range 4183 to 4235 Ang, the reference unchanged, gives -40.7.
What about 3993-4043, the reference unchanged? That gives 0.0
